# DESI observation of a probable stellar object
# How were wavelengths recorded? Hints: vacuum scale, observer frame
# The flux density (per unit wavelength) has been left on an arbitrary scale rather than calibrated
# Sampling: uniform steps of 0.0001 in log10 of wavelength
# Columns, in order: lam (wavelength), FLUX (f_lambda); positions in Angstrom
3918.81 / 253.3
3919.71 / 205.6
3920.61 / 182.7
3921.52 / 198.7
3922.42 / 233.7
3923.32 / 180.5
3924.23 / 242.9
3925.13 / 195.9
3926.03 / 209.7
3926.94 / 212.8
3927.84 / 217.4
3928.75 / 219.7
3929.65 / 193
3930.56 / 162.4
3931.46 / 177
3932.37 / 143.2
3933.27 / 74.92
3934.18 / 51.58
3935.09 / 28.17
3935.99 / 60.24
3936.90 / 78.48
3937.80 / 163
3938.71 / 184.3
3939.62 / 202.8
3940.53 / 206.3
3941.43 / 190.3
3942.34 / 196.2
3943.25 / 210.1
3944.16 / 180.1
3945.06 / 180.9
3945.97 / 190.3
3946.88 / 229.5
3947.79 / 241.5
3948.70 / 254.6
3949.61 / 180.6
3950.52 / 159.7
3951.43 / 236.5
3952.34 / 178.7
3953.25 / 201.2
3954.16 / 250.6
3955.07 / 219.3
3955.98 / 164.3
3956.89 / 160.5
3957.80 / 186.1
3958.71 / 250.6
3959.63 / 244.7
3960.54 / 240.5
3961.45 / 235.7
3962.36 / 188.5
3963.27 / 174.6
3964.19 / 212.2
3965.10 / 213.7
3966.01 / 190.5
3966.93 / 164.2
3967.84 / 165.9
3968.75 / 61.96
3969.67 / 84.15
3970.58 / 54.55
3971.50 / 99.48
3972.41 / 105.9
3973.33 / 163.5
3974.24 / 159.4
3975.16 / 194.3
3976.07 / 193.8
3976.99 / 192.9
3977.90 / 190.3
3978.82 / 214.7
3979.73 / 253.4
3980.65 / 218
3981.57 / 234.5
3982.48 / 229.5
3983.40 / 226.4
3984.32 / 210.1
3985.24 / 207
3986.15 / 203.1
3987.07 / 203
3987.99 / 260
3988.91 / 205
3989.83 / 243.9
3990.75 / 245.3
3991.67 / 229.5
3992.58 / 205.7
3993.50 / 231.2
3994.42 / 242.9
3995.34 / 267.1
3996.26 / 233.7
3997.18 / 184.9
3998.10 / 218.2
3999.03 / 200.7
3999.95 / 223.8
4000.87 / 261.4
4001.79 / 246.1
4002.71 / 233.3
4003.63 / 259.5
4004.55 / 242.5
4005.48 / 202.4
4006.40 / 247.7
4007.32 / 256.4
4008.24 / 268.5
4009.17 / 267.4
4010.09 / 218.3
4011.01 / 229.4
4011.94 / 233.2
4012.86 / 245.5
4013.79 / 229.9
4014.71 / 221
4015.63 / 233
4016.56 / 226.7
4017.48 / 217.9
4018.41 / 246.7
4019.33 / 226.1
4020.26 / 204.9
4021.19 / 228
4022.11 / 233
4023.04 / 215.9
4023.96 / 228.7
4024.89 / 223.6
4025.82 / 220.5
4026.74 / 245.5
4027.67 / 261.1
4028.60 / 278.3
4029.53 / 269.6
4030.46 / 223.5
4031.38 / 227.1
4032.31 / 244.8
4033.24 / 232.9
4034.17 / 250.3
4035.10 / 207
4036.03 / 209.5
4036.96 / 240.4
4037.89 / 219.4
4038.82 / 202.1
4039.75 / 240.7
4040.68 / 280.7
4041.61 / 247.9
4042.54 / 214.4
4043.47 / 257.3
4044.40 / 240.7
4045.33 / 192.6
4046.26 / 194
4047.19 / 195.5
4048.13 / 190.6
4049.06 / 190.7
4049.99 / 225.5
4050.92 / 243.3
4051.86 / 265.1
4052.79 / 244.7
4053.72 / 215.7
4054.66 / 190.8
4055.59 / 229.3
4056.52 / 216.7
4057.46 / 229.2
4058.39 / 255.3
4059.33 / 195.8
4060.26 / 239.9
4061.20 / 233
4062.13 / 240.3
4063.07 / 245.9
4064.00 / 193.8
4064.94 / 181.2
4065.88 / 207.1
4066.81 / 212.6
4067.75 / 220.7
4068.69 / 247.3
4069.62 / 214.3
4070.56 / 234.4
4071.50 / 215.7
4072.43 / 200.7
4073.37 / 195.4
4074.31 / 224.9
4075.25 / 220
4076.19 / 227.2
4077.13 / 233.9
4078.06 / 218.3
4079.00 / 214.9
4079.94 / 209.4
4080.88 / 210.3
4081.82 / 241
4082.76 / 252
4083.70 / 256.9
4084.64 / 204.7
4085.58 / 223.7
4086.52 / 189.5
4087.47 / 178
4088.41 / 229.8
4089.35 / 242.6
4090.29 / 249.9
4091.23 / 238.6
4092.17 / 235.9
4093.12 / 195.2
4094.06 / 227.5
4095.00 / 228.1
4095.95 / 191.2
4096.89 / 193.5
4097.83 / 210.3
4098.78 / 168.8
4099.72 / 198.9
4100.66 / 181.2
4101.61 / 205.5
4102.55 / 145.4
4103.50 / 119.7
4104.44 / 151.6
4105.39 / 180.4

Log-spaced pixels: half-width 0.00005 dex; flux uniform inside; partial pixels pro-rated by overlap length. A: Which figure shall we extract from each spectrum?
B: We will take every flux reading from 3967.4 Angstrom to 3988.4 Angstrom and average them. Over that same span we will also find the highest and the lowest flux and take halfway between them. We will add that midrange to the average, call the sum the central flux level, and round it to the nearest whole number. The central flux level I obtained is 337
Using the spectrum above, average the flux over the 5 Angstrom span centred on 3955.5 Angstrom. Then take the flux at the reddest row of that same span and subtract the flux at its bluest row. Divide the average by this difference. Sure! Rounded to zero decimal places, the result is -13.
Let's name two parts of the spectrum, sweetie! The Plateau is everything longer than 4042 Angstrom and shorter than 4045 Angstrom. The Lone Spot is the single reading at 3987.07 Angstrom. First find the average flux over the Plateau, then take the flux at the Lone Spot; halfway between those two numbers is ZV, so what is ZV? 220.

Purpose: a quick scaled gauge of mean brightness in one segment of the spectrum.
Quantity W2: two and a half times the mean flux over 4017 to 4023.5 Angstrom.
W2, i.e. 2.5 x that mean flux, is 562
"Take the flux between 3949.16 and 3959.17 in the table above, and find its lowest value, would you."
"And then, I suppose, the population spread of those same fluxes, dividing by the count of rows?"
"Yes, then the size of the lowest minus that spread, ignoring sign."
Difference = 126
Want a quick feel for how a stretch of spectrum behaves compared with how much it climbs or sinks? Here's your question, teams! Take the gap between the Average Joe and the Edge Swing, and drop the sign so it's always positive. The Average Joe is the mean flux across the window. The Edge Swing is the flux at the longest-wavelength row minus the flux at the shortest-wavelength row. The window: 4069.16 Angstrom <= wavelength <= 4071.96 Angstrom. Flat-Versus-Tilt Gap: 220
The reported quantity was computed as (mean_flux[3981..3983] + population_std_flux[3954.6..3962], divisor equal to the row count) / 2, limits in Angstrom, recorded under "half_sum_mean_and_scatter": 133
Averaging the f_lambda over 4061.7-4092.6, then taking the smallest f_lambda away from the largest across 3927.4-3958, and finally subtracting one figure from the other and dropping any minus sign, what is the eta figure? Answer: 5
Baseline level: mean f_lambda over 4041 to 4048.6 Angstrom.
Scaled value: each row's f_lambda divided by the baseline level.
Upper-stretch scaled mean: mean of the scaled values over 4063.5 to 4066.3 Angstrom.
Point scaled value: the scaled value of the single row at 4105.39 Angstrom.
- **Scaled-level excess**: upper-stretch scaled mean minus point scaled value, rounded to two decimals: 0.06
